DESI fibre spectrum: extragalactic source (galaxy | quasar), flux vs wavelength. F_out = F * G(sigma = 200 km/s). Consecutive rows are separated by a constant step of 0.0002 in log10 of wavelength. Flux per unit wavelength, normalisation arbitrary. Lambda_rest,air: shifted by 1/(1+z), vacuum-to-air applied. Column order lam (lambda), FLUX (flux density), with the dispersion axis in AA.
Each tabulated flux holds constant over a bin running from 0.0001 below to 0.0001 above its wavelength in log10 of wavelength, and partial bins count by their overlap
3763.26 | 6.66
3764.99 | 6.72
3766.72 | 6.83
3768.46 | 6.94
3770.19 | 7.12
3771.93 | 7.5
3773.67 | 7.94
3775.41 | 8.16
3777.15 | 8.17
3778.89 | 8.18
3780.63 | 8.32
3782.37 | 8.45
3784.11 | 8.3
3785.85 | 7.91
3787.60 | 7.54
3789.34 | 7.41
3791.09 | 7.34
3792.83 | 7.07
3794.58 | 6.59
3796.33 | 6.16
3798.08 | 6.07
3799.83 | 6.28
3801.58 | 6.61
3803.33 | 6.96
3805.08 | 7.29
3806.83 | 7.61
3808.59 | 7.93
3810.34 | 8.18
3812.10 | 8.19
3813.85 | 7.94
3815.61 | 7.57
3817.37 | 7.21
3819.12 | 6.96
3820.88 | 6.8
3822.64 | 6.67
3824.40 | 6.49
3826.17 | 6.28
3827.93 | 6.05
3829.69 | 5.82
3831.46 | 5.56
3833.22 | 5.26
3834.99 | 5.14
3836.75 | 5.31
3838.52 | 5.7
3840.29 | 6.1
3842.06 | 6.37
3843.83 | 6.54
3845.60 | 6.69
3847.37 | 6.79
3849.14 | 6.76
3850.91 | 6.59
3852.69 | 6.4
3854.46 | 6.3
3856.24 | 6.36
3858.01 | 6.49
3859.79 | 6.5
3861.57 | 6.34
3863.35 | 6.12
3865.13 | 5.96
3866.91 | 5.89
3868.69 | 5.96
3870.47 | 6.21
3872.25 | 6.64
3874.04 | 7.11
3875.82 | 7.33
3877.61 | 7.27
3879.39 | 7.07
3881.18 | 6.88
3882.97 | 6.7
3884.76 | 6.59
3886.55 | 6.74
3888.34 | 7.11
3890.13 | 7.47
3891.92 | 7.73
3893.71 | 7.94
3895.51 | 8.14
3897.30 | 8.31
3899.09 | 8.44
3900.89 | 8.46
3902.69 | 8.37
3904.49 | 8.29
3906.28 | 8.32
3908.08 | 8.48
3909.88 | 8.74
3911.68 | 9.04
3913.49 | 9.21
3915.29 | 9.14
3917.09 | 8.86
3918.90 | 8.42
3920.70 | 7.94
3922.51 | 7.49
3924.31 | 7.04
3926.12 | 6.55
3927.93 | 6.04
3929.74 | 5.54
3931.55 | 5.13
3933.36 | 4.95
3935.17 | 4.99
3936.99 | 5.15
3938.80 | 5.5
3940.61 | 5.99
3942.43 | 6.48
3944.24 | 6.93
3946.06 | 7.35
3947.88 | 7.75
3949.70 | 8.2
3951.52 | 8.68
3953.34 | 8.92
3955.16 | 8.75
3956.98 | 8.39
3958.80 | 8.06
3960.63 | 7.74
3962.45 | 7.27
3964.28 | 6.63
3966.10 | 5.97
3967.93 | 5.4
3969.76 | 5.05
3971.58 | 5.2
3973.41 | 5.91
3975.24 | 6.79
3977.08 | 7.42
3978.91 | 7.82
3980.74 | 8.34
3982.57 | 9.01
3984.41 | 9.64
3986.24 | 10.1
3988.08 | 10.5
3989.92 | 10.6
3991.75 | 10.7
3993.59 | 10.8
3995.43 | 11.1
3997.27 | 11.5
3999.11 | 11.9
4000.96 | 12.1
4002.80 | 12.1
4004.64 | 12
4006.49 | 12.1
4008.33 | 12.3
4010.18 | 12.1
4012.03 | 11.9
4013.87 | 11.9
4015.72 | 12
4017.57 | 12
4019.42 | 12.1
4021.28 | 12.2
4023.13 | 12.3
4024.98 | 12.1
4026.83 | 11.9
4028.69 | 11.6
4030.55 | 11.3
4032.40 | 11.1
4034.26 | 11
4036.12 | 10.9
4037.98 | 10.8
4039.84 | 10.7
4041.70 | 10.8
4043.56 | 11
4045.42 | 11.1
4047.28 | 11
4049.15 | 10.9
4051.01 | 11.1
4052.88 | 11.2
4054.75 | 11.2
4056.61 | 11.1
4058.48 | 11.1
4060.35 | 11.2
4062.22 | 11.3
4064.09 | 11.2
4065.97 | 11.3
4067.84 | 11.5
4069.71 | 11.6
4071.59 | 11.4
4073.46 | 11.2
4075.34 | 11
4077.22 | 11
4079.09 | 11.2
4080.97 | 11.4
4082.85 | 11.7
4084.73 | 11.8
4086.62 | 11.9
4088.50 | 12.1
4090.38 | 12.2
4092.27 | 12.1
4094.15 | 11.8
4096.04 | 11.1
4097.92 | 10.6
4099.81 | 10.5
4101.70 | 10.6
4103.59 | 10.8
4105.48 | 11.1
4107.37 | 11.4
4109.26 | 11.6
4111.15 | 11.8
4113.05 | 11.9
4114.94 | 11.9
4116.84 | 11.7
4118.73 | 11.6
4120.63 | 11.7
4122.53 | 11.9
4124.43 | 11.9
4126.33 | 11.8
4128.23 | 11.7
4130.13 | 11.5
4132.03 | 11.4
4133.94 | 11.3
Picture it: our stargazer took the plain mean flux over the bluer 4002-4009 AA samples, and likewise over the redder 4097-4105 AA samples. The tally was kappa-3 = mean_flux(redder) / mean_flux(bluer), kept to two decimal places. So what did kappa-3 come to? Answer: 0.88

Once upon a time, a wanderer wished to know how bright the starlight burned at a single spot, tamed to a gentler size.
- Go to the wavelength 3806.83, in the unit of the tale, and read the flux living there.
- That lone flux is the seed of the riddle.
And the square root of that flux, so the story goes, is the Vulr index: 2.8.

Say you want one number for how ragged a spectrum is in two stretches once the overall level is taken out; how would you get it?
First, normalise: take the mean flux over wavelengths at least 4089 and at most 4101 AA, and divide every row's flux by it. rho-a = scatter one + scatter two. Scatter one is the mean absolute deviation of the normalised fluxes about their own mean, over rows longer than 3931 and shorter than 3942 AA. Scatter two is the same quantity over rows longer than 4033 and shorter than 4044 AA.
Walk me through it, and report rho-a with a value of 0.036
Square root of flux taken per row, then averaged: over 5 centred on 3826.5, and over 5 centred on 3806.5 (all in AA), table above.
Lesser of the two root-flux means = 2.50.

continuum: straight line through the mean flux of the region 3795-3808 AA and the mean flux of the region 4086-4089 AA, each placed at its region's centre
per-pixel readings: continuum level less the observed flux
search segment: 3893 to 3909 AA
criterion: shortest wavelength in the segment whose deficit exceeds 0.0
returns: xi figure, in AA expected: 3893.71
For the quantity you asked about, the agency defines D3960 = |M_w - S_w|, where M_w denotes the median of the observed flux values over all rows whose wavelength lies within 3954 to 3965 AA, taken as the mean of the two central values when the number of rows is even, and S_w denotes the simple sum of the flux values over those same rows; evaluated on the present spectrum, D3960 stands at 39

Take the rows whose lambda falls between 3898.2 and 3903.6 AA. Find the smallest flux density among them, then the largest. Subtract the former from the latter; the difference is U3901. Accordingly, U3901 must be 0.09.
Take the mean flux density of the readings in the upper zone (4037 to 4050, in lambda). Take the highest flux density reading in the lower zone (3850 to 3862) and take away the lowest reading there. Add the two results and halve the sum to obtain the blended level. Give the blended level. 5.6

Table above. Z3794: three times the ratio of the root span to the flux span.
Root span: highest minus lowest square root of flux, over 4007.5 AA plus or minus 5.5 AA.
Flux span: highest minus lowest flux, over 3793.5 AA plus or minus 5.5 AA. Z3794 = 0.13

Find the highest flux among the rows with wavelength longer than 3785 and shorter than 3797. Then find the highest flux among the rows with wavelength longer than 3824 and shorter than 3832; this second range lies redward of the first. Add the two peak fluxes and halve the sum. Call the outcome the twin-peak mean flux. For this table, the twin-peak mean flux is 7.2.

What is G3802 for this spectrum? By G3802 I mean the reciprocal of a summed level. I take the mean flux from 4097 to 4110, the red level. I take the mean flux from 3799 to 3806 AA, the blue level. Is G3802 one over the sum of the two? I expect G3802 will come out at 0.056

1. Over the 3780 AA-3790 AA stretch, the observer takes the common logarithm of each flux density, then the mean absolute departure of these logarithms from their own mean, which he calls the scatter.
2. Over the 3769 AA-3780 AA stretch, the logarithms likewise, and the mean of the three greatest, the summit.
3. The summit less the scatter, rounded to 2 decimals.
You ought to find 0.89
